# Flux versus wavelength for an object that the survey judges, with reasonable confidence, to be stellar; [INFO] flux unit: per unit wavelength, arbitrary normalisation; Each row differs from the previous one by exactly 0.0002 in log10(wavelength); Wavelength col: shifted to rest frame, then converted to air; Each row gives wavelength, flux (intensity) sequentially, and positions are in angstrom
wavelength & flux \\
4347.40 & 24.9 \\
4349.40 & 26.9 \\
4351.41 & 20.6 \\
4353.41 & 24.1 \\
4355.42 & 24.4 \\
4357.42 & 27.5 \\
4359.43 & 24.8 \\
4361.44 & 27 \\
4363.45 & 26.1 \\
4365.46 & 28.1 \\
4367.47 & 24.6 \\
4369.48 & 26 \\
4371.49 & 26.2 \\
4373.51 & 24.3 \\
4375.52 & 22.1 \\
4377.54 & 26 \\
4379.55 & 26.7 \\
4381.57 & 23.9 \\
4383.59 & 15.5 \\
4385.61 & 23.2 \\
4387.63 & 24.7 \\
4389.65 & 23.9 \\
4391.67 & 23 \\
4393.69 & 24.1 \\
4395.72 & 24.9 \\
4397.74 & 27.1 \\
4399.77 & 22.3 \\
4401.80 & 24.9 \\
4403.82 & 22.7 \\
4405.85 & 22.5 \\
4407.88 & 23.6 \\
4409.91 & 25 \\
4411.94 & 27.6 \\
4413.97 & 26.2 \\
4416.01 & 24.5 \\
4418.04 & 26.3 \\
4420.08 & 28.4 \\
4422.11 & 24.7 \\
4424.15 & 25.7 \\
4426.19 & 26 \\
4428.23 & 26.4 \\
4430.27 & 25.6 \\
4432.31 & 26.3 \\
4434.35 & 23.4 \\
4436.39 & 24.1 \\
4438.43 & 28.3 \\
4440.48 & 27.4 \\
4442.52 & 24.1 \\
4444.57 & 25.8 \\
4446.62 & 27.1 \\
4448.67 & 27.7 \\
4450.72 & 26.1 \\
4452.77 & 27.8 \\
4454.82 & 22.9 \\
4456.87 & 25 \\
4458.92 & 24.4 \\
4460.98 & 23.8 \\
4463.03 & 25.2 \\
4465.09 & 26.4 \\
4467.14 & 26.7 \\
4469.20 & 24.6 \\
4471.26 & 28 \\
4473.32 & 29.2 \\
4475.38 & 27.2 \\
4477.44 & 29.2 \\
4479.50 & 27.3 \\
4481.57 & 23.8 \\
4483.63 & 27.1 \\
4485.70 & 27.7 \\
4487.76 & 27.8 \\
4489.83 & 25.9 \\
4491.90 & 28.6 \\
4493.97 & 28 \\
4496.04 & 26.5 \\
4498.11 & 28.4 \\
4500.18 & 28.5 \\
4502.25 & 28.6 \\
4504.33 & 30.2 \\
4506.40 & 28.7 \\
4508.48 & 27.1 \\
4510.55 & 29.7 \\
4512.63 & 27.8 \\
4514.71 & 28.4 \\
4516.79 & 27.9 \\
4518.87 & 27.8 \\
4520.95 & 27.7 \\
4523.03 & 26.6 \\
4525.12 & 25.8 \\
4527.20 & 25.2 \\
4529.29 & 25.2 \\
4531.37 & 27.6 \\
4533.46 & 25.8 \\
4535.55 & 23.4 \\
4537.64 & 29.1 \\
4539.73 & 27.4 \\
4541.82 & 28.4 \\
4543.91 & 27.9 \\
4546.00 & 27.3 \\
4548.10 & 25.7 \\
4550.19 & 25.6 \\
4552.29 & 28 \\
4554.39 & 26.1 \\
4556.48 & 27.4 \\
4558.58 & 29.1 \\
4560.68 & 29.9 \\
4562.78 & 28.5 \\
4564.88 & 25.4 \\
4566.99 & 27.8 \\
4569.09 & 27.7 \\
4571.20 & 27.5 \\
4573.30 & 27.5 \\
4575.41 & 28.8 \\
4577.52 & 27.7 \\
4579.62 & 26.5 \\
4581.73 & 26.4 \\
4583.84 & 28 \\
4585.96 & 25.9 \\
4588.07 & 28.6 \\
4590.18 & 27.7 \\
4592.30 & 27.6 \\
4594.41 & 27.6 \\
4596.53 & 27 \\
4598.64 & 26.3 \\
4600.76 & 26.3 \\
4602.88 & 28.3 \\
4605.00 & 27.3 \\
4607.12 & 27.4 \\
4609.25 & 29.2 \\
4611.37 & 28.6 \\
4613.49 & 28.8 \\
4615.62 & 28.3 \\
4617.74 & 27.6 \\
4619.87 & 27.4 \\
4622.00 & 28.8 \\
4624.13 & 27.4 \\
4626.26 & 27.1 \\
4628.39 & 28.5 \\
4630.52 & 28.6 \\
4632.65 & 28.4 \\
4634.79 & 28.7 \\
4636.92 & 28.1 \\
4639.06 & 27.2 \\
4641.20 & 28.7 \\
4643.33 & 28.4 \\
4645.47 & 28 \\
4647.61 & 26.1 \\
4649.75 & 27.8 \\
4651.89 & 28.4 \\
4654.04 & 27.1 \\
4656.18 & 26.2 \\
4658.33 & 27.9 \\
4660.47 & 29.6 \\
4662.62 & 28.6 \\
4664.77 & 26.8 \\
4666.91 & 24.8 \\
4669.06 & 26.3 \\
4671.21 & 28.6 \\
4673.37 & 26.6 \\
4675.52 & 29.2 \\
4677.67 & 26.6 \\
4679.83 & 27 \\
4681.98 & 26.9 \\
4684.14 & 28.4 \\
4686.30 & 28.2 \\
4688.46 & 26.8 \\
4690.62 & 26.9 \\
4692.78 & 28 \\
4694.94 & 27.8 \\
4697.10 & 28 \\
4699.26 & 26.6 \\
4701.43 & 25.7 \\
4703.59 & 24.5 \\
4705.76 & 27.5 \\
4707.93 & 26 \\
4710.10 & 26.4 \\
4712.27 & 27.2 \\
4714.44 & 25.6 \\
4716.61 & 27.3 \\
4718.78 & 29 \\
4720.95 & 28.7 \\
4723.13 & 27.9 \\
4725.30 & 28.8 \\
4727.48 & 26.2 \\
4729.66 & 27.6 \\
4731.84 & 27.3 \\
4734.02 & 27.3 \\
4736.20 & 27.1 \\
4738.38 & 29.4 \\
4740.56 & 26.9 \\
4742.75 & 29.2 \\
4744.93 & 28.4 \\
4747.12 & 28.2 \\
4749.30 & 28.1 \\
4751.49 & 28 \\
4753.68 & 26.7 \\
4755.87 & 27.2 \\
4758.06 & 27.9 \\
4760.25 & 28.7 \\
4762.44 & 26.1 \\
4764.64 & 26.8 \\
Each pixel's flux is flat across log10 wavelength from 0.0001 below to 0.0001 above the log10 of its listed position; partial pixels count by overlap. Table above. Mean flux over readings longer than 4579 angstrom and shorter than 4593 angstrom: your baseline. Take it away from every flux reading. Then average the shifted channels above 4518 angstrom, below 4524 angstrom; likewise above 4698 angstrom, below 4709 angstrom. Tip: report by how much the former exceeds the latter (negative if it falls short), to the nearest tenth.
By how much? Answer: 1.3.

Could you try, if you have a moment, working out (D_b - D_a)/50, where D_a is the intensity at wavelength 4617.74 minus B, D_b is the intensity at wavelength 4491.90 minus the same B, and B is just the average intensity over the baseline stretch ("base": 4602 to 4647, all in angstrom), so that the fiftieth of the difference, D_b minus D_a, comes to 0.02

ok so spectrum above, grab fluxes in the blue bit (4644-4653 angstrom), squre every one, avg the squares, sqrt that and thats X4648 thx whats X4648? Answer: 27.6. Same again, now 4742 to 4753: 28.4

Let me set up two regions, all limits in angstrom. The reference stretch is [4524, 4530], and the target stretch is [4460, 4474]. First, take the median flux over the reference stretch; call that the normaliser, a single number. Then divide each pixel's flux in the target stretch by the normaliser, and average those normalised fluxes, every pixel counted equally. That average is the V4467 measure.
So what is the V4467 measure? 1.04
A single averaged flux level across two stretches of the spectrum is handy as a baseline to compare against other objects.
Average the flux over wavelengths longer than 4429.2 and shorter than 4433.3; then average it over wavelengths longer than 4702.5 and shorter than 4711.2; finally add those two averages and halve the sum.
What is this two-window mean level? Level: 26.03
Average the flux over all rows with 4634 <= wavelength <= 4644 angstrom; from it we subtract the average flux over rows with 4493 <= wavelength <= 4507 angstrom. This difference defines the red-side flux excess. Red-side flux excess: -0.2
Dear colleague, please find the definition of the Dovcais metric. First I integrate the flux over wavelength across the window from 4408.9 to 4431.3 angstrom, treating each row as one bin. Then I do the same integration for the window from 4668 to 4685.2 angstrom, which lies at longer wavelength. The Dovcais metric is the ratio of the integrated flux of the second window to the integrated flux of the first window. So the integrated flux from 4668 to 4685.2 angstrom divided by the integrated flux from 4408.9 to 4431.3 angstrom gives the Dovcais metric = 0.8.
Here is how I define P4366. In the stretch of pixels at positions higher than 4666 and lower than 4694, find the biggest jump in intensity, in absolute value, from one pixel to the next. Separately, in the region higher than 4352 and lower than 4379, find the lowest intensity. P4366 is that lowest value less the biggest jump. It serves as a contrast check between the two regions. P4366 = 19.5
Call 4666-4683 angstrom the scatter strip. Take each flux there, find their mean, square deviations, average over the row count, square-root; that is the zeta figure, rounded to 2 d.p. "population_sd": 1.28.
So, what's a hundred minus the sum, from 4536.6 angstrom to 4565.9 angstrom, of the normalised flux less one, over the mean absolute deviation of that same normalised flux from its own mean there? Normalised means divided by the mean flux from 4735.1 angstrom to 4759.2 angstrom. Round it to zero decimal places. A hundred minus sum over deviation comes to 104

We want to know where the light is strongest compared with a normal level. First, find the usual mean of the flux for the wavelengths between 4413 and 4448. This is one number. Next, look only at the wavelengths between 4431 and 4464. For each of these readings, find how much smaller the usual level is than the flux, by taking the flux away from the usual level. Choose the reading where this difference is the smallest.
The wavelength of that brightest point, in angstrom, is 4438.43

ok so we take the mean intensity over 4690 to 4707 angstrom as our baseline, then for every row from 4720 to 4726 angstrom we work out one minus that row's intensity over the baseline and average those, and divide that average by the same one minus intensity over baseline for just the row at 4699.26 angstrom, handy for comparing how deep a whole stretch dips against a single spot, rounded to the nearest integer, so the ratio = -6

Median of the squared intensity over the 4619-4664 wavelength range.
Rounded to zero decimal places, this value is 790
